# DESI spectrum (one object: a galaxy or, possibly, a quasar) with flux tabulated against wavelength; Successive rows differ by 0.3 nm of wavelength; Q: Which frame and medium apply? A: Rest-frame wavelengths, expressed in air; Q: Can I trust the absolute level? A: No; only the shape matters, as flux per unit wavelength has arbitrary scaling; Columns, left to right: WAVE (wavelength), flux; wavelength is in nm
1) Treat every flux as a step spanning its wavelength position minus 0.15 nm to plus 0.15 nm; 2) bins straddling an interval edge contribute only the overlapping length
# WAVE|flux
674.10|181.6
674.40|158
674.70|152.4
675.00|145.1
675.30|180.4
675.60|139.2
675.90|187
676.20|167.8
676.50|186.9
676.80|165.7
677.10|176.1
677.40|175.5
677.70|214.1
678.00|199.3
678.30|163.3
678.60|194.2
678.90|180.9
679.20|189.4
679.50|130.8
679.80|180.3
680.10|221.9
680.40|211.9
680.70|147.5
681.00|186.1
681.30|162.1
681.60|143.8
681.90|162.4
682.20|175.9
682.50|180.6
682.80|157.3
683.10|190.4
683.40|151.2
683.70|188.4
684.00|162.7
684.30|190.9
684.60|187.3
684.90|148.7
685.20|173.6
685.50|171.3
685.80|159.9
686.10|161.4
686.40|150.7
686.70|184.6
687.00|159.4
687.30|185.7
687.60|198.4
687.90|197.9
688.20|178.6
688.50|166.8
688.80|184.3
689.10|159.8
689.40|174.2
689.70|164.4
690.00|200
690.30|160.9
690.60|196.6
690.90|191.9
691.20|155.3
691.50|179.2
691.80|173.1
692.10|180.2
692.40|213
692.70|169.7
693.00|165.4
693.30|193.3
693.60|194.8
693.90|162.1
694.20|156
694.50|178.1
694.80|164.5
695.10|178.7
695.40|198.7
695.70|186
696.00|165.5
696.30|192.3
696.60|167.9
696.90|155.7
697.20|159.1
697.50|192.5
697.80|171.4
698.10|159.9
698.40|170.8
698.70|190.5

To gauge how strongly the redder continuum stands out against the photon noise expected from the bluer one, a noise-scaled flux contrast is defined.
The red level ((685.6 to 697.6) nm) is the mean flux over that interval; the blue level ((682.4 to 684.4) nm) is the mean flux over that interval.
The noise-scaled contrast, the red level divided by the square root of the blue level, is 13.4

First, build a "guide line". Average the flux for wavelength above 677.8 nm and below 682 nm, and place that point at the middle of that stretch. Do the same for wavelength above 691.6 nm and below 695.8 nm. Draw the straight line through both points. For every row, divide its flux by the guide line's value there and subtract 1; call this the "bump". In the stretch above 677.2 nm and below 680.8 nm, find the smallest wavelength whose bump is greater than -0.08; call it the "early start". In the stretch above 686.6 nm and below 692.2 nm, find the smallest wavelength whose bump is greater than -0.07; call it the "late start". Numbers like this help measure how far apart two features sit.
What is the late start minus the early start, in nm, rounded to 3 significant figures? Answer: 9.30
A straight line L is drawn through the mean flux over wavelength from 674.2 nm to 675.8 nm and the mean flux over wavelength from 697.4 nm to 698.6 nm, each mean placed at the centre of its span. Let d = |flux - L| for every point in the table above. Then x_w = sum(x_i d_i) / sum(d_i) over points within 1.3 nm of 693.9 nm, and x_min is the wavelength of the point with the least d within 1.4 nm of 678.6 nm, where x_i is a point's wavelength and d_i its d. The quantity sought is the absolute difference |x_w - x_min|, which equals 15.58 nm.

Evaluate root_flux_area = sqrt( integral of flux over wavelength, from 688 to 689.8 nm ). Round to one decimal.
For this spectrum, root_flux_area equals 17.6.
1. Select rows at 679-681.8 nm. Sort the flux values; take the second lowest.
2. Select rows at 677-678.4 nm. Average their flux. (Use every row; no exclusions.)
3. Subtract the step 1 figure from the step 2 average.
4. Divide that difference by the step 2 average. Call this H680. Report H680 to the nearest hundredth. 0.23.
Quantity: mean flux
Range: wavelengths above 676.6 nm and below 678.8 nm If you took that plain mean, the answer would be 184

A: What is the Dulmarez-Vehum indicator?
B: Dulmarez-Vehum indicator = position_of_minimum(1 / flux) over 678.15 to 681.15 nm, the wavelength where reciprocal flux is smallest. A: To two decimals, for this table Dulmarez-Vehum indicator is 680.10 nm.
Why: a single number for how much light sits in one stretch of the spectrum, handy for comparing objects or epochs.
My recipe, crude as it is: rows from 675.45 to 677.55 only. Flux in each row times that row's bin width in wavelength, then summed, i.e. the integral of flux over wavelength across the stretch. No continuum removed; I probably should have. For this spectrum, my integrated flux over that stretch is 359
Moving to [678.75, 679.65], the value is 150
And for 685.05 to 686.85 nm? 300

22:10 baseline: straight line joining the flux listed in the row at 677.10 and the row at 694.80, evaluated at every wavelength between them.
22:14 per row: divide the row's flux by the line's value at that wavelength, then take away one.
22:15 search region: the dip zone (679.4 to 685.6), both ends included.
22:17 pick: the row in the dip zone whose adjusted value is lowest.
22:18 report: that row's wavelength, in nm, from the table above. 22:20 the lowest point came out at 679.50 nm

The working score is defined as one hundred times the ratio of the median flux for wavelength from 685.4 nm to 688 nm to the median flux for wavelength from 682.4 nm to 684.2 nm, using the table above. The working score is 100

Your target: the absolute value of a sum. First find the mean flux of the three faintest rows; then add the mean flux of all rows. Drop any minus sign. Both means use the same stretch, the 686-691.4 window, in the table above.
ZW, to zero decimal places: 331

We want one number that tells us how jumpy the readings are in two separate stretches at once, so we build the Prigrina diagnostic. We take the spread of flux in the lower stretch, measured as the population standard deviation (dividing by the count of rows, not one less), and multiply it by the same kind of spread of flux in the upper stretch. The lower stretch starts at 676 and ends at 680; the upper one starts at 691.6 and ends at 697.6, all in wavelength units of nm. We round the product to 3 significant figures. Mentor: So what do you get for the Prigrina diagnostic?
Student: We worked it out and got 306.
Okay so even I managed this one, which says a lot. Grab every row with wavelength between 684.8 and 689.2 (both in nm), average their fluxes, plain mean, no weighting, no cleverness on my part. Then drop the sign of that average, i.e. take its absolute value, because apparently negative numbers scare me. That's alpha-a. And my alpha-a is 172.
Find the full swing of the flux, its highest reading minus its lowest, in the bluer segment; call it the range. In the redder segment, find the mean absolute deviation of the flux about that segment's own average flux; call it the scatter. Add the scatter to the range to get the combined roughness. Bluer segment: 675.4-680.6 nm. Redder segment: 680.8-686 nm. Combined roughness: 104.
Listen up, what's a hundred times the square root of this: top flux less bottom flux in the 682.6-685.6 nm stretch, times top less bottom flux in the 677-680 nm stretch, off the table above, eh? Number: 5929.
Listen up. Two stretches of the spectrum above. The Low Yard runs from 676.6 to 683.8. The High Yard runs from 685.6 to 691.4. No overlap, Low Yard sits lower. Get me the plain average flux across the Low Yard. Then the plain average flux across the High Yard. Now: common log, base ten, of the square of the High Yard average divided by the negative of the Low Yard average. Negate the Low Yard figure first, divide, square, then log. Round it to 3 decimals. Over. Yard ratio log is -0.009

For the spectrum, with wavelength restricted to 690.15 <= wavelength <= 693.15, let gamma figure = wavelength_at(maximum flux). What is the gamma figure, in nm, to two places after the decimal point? 692.40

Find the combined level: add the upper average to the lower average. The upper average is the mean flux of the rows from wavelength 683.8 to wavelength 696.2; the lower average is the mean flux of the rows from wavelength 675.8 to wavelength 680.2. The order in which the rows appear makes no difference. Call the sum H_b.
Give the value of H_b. 358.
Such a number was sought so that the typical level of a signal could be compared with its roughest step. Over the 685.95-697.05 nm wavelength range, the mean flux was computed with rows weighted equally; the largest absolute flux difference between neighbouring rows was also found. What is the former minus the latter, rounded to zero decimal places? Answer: 134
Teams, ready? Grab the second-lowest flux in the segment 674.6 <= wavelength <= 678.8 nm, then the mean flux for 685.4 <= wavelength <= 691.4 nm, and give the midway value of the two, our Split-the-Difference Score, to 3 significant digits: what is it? 160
